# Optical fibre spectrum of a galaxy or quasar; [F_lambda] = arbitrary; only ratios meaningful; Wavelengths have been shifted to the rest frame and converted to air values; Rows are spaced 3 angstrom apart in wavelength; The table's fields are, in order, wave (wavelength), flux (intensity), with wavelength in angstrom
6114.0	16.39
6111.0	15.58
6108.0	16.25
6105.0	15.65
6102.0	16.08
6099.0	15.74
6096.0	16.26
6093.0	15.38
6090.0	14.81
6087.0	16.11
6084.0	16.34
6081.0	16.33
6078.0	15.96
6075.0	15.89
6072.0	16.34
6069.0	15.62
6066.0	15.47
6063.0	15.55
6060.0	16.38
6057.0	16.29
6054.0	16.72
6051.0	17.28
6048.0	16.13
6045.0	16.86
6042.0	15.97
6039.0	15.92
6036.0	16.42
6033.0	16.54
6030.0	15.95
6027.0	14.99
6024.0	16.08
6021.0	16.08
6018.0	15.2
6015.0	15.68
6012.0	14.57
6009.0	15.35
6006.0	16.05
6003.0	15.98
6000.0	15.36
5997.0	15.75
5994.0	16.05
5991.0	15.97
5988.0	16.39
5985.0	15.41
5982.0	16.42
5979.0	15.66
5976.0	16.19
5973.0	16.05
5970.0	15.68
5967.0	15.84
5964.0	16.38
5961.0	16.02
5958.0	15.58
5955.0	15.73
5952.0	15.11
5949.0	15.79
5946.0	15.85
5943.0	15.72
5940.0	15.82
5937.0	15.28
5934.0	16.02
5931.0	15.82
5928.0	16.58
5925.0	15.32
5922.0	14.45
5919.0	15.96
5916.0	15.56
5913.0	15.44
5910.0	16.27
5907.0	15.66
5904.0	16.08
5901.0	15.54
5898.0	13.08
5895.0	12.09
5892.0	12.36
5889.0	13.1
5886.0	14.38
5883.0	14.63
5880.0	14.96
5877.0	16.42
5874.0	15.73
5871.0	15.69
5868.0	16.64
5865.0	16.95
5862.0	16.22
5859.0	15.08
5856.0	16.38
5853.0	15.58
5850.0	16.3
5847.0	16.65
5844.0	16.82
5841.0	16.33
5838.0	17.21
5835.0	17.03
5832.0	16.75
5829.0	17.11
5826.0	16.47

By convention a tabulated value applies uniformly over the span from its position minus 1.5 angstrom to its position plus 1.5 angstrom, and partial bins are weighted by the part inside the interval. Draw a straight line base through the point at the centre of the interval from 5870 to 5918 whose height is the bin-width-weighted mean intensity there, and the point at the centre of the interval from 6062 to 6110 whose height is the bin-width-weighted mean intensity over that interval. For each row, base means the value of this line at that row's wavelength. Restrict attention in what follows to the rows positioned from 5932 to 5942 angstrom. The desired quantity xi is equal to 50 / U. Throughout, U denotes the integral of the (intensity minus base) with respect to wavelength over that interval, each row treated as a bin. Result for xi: 8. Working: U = 7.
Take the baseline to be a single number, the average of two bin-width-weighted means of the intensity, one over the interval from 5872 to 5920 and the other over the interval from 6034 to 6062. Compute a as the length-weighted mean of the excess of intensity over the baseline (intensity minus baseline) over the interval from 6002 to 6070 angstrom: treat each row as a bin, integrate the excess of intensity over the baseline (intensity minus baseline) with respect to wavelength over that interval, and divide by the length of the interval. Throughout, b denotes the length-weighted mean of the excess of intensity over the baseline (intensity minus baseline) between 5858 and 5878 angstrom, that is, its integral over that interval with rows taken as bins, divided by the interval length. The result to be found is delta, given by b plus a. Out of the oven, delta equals 0.83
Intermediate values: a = 0.34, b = 0.50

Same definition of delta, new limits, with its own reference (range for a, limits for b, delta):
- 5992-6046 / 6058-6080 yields 0.47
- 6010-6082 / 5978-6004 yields 0.64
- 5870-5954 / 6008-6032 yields -0.57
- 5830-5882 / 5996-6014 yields 0.53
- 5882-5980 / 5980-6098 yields 0.00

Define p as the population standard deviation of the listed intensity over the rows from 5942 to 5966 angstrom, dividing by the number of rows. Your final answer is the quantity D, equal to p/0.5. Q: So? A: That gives 0.68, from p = 0.34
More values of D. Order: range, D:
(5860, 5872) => 0.95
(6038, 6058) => 0.95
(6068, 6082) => 0.55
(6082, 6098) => 1.18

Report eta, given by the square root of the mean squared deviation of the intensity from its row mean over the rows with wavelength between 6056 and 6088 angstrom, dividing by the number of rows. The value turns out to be 0.33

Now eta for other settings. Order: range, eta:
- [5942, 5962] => 0.27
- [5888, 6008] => 1.03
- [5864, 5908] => 1.52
